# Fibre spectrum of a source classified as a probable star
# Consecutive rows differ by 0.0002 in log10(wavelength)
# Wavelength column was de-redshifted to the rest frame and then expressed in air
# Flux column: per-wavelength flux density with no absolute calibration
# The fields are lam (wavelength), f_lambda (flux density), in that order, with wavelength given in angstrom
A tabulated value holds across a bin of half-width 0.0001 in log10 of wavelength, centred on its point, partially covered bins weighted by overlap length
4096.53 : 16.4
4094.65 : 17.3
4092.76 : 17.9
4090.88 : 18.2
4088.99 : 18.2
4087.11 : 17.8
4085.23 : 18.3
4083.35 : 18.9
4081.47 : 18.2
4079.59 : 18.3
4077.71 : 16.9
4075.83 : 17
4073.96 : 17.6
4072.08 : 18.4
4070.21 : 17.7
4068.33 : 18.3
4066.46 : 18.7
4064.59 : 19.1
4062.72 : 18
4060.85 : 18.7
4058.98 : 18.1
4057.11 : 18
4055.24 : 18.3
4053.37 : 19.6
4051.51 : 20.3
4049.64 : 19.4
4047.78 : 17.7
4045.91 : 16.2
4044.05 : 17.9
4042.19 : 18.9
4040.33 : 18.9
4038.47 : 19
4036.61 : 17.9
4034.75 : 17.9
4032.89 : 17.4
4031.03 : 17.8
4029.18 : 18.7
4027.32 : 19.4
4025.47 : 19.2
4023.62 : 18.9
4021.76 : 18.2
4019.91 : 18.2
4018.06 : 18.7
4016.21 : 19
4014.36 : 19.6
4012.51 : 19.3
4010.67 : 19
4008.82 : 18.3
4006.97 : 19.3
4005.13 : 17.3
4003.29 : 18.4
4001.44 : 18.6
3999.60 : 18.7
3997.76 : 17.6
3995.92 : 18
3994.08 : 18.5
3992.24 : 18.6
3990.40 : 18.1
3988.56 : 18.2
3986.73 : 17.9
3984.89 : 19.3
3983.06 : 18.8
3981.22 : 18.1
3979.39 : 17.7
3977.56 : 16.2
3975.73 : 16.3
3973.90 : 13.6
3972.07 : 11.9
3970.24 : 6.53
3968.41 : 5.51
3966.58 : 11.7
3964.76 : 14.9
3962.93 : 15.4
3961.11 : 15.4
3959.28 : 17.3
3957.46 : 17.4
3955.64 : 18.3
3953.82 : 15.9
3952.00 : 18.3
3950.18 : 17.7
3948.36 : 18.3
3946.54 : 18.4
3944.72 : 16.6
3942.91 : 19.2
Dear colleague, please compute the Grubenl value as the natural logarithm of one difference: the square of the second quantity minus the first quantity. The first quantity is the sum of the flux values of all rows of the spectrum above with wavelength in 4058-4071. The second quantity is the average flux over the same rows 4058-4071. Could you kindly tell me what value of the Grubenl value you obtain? 5.34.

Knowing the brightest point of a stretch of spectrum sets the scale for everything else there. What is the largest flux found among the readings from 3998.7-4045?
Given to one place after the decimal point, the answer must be 19.6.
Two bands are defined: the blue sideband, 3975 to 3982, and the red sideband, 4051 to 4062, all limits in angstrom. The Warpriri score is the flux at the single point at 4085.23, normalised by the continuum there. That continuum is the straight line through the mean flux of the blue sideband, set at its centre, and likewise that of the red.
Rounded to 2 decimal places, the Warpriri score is 0.94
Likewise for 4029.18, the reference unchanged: 1.03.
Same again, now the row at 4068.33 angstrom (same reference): 0.96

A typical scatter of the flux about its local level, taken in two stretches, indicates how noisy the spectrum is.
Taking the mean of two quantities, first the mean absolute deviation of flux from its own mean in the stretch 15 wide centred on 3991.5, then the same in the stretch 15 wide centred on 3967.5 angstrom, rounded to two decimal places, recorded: 1.68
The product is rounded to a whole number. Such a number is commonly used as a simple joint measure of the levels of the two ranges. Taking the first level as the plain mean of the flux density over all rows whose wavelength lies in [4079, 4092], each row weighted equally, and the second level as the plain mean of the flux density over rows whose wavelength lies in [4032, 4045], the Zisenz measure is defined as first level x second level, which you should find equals 334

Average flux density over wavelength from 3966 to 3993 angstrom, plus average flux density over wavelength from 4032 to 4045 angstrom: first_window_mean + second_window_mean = 33.5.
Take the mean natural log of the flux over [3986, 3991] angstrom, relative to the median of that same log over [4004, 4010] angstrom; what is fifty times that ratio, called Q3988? 49.8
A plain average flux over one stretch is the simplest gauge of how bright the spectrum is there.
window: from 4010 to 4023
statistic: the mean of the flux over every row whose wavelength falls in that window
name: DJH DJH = 18.9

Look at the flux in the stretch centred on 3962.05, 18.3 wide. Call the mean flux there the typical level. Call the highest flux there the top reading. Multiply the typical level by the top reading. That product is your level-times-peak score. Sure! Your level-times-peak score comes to 253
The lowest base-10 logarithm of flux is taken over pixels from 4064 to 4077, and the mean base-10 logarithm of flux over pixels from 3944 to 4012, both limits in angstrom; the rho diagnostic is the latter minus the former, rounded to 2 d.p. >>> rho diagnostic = -0.02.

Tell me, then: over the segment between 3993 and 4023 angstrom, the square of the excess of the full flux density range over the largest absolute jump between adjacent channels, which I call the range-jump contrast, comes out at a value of 0.1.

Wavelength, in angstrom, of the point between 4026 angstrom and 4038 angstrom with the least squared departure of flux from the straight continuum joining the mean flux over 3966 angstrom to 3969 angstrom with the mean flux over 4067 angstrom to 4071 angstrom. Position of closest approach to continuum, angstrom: 4032.89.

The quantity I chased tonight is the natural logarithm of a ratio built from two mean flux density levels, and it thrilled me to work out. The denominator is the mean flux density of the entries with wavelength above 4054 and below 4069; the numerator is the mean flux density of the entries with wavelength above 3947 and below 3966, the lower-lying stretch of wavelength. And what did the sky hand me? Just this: -0.09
